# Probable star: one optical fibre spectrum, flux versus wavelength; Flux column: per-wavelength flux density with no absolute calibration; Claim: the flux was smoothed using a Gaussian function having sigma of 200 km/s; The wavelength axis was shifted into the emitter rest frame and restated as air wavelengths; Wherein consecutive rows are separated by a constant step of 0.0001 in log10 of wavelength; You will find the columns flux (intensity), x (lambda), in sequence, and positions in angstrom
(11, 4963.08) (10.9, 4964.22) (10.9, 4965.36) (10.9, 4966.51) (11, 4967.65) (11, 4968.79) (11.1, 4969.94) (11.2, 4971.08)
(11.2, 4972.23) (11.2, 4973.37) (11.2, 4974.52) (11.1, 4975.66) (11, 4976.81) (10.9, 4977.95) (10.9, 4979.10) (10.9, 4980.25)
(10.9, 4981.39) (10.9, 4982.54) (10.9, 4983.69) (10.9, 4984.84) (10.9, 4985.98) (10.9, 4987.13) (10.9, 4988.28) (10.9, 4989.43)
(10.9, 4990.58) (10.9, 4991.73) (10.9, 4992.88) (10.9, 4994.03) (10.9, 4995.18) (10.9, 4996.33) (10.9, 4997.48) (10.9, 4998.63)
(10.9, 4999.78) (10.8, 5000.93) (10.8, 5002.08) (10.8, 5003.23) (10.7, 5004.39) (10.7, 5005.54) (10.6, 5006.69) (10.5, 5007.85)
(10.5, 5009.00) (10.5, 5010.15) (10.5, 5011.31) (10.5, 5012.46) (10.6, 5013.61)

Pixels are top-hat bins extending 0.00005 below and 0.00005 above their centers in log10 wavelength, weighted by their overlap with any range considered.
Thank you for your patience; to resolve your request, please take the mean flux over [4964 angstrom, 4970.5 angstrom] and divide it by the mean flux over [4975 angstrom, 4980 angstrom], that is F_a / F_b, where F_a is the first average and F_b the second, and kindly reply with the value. 0.999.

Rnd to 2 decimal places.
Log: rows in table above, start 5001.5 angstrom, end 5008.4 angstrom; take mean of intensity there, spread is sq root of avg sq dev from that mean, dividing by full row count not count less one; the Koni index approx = 0.11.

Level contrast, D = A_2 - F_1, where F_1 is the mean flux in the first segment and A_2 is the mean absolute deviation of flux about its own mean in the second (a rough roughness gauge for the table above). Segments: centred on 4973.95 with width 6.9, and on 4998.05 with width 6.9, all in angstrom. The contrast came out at -11.1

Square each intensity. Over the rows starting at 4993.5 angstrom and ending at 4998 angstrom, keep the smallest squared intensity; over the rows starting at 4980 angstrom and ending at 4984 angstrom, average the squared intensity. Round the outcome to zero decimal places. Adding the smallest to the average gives 238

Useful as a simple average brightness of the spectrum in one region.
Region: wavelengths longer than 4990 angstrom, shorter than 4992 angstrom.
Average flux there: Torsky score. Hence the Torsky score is 10.9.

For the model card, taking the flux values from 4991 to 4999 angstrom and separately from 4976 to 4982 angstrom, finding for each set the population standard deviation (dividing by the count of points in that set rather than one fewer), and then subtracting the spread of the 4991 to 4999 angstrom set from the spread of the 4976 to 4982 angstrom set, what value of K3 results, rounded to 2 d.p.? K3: 0.04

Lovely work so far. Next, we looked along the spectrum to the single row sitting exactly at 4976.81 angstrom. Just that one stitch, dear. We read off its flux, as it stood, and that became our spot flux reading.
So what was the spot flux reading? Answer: 11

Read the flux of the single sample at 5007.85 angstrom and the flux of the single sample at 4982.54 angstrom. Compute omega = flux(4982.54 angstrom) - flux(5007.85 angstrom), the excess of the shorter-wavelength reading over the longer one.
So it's 0.40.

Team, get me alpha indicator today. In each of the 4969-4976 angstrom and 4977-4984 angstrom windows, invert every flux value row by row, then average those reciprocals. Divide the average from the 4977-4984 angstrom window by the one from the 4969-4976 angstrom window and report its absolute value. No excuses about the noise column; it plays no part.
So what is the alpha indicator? 1.02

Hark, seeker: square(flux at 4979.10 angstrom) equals 119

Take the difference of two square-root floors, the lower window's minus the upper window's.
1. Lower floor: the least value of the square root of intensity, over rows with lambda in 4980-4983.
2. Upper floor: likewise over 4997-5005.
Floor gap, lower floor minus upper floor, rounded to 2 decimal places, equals 0.03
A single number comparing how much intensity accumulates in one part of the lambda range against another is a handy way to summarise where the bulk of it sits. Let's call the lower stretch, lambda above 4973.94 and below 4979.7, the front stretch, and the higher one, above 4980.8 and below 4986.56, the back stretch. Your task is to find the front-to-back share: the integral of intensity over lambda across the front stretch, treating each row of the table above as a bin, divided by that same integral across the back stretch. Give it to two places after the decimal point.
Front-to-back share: 1.01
